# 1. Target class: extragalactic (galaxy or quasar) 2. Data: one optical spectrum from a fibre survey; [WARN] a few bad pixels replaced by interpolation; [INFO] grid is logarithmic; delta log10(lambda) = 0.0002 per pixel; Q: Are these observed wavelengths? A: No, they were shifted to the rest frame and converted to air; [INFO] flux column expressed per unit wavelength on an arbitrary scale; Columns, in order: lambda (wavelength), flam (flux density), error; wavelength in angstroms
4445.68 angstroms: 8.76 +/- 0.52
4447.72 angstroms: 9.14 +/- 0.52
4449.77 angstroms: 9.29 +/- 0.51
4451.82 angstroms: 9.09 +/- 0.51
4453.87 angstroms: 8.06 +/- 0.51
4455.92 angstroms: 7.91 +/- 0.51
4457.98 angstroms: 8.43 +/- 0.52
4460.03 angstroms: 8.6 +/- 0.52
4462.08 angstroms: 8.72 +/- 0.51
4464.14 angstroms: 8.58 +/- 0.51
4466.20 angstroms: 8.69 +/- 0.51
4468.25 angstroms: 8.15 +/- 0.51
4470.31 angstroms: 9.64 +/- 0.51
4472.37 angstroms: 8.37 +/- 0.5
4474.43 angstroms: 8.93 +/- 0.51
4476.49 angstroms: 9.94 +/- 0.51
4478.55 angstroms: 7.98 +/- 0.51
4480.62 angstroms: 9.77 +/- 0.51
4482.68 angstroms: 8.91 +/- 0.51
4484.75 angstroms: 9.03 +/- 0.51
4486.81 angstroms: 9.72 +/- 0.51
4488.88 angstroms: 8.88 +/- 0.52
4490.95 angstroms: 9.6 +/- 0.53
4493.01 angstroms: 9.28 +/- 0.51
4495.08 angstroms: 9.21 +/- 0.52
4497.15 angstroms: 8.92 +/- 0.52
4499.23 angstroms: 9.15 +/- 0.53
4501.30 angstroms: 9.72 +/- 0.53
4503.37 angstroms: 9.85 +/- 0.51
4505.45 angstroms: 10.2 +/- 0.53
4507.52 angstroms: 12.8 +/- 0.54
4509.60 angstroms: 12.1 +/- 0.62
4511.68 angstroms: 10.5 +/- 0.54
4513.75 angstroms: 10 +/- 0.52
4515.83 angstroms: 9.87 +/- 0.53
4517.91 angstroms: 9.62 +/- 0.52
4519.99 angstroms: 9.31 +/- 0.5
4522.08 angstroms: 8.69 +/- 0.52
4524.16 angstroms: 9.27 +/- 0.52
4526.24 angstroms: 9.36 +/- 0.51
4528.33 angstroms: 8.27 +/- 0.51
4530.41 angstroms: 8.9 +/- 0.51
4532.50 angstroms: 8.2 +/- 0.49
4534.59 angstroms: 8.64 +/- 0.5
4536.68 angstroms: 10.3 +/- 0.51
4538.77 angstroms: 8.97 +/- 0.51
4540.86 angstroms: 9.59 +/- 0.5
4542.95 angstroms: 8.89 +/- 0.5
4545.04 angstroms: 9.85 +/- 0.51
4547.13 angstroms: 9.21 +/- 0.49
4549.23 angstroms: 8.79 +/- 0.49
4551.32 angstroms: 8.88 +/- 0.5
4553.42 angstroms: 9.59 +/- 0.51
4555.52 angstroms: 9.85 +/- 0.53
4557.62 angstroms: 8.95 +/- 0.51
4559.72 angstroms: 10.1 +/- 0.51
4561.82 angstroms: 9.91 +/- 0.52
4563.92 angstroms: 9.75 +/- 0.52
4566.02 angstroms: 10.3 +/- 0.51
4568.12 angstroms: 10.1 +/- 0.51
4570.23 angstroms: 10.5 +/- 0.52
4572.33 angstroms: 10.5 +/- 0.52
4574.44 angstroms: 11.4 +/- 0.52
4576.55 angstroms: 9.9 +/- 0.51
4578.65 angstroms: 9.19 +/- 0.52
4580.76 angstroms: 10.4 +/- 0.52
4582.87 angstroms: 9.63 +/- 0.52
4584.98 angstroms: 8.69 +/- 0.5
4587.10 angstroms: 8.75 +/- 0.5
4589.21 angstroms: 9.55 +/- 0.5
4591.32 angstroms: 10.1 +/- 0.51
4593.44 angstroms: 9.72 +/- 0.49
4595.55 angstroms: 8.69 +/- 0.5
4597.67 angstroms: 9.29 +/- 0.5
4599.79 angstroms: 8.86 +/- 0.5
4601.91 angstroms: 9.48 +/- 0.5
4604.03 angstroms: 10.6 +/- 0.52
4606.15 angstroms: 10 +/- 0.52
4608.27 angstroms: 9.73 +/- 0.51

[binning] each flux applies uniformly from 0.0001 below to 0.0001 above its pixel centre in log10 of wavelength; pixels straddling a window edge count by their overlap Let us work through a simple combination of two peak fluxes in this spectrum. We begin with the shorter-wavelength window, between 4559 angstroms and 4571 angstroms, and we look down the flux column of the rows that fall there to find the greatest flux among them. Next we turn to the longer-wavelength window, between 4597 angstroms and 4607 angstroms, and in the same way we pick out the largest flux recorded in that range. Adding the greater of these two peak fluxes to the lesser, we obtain 21.1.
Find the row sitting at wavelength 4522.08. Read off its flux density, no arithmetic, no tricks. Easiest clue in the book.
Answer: 8.69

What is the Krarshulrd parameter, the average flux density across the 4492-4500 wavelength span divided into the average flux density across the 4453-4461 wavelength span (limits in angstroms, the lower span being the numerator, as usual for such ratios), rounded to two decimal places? 0.90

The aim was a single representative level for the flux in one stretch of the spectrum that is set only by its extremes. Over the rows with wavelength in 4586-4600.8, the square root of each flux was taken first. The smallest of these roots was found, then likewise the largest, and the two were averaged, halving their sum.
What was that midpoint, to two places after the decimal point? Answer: 3.06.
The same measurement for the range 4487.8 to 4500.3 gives 3.04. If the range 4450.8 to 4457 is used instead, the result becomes 2.91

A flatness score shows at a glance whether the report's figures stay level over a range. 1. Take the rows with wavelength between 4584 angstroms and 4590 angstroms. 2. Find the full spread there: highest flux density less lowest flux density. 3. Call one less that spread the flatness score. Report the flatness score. 0.14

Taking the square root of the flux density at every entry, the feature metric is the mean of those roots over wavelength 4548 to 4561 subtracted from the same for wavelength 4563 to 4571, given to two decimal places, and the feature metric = 0.13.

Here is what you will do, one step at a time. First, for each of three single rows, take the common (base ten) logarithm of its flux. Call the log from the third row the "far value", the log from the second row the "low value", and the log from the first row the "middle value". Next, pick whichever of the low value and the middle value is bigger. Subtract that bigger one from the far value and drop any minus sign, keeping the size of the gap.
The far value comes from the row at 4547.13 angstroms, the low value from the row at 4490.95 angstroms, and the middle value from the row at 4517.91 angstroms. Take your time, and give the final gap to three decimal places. 0.019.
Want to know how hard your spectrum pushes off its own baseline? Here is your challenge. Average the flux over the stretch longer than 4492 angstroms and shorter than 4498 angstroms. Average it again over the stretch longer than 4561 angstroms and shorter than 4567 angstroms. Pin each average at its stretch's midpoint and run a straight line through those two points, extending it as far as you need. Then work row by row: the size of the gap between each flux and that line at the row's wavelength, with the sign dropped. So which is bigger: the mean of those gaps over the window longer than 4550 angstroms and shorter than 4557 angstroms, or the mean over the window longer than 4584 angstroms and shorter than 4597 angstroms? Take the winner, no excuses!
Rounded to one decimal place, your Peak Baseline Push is 1.1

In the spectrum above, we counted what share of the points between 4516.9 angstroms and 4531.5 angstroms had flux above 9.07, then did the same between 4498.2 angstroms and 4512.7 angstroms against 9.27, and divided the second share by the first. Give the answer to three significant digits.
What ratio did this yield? 1.50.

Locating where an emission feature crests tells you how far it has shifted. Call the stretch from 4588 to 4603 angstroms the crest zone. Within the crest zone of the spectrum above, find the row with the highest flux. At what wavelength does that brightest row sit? 4591.32 angstroms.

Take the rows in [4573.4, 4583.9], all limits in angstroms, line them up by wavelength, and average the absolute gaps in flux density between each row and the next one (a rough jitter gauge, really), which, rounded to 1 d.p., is 1.0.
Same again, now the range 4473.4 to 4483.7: 1.4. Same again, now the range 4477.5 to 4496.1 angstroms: 0.7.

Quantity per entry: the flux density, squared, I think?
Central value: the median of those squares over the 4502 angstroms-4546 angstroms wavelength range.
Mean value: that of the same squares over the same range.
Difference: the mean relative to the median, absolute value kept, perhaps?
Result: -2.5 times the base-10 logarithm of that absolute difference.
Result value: -1.1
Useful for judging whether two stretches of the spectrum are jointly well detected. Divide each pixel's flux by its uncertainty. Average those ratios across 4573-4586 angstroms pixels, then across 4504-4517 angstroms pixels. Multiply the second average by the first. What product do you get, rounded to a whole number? 382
